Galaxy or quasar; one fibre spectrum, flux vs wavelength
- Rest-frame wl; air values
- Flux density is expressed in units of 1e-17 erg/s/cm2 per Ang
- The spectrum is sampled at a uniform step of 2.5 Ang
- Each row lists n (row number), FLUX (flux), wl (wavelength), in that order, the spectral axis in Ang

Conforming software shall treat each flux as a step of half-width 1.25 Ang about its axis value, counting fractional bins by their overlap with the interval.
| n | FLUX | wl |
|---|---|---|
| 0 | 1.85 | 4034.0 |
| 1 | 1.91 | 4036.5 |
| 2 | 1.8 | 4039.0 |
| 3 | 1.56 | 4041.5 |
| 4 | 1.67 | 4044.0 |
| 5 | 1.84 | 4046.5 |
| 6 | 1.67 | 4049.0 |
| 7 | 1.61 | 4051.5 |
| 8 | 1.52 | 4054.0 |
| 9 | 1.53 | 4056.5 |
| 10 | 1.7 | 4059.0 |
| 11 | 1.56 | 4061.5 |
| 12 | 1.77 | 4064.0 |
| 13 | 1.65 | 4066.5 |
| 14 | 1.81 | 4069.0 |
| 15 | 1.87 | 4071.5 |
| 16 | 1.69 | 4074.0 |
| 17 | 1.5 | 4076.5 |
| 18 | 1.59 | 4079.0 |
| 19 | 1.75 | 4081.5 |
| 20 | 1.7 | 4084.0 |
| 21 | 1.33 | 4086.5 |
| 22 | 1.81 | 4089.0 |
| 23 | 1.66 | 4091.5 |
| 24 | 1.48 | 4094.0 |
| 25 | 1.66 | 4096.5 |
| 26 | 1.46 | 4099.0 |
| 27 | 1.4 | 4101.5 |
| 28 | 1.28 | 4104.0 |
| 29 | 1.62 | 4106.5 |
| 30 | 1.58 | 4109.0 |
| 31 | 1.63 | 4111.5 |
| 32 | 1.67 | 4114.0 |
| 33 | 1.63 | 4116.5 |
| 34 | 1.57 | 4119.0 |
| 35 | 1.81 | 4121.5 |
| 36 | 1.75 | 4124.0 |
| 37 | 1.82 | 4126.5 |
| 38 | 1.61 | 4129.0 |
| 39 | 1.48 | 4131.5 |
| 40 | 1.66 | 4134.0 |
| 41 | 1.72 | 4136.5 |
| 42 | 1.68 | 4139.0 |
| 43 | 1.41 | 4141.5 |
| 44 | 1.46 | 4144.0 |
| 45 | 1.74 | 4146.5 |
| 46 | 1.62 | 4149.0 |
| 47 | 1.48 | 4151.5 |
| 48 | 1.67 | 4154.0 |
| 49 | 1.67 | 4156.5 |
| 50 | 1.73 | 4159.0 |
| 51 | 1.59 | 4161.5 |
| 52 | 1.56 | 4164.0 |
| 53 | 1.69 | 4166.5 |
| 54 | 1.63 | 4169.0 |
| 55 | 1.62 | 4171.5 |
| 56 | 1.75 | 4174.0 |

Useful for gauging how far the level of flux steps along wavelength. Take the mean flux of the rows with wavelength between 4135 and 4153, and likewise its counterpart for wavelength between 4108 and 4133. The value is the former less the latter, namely -0.07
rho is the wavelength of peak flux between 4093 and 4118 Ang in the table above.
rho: 4114.0 Ang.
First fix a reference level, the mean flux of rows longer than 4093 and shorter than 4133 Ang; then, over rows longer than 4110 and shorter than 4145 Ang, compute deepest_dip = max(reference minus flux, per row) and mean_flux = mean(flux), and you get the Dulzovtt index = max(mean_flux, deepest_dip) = 1.64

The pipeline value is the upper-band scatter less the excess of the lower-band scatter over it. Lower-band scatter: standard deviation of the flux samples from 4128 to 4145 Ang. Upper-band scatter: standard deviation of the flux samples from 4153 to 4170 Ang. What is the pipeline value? -0.004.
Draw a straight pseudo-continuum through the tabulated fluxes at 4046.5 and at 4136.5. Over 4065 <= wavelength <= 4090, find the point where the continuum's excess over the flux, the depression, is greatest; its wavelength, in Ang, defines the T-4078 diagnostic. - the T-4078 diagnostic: 4086.5 Ang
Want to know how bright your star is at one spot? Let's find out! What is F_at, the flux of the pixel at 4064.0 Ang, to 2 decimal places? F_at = 1.77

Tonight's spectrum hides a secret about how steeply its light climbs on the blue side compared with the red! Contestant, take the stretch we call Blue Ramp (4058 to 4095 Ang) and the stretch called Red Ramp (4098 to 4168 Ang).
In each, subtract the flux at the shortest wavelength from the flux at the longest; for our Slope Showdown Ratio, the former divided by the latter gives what -1.0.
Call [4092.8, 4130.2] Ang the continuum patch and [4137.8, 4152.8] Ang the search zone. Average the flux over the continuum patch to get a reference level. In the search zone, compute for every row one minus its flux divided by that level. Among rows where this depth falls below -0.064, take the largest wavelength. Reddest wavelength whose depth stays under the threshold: 4146.5 Ang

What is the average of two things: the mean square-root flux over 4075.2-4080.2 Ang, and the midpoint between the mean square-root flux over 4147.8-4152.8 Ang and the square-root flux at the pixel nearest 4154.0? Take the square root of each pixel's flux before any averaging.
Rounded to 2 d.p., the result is 1.26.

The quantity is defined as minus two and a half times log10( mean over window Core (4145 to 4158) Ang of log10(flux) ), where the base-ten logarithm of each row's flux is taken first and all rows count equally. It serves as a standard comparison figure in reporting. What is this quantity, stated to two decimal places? 1.68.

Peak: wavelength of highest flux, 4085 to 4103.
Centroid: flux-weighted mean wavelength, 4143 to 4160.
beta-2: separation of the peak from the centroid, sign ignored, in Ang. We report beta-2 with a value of 62.7 Ang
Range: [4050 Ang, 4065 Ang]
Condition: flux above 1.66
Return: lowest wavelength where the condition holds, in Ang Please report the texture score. 4059.0 Ang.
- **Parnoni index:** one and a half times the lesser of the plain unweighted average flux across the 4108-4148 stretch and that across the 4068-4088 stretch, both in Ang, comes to 2.46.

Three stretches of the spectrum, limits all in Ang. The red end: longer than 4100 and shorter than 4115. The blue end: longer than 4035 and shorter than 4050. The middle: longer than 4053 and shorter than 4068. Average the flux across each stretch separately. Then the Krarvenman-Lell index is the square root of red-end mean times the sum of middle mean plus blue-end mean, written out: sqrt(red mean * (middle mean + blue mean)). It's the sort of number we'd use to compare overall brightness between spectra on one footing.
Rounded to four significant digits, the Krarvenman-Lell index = 2.268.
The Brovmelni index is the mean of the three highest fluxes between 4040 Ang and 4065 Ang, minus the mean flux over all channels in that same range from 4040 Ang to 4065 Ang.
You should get 0.127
